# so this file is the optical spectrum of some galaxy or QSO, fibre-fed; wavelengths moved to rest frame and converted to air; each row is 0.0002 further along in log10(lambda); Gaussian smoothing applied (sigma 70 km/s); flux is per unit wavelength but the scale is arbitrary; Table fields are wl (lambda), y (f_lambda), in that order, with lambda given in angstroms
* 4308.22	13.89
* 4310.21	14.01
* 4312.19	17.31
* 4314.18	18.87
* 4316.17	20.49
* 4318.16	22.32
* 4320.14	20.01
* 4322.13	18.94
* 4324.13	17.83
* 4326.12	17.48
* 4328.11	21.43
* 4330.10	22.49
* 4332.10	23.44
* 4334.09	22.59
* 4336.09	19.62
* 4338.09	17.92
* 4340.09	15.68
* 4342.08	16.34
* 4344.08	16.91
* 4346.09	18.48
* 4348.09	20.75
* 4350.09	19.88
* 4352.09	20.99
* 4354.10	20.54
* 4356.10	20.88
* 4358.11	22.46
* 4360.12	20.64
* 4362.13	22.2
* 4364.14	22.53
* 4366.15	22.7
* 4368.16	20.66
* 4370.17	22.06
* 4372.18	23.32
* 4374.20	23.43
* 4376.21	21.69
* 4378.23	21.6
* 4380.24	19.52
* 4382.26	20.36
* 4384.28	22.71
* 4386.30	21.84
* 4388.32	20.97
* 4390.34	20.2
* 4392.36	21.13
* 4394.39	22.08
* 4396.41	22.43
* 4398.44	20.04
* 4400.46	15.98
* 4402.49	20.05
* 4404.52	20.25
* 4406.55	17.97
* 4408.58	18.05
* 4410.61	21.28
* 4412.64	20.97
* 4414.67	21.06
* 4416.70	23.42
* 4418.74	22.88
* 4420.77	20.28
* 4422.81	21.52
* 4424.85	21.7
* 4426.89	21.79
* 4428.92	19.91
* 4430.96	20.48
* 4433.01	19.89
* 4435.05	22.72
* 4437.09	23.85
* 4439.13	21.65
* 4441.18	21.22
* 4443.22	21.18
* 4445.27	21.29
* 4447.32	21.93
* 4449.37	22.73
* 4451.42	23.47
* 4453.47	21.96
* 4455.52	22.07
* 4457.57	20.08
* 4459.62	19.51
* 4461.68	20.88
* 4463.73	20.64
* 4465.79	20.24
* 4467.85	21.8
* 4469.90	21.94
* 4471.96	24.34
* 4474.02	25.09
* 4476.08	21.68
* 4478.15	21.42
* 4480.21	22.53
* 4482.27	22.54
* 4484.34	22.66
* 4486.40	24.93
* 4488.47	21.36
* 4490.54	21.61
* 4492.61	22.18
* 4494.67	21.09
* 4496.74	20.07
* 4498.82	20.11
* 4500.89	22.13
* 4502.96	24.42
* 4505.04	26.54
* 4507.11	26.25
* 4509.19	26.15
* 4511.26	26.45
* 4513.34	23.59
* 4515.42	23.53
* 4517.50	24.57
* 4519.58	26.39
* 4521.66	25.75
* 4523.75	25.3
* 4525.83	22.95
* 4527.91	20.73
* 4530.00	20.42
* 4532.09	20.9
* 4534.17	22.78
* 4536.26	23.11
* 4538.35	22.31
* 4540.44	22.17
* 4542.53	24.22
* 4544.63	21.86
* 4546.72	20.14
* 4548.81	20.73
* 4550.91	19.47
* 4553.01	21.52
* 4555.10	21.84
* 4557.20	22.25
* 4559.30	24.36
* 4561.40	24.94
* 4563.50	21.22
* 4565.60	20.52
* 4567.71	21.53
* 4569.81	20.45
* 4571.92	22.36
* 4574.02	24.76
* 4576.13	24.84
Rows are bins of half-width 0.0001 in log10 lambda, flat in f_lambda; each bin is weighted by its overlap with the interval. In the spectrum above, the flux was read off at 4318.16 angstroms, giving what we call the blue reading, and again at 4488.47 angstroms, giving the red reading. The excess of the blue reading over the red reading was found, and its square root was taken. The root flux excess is 0.98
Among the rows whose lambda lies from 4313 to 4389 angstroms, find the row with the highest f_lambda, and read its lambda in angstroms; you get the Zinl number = 4332.10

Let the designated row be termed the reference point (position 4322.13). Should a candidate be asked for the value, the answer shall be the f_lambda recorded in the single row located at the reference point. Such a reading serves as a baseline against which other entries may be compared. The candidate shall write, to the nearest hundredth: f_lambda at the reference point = 18.94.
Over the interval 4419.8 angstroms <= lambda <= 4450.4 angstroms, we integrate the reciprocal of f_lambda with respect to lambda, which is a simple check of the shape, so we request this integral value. 1.43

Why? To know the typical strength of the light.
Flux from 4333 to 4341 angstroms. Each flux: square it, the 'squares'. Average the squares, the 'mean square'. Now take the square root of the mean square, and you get 19.1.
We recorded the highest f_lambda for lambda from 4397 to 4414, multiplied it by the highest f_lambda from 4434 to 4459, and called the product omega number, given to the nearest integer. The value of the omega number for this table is 508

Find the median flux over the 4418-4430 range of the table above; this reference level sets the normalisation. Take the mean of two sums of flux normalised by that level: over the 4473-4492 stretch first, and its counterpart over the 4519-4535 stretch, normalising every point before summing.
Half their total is 9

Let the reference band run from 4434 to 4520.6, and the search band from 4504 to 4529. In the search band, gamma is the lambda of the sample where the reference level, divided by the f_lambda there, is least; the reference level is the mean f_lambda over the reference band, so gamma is 4505.04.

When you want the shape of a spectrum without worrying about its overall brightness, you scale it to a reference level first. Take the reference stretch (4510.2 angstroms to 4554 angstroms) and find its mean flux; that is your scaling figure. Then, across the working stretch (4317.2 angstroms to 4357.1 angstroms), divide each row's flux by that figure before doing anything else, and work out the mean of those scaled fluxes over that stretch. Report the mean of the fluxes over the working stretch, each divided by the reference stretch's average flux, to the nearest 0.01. 0.87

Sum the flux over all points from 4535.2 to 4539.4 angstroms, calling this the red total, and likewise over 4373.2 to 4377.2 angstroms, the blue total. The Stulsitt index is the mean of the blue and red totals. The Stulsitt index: 45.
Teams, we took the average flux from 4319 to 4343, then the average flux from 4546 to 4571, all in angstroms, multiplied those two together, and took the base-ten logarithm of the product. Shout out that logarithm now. 2.62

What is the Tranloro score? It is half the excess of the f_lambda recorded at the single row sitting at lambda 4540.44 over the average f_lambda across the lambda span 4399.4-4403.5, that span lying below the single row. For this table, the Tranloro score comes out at 2.1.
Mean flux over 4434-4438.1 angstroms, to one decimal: 23.3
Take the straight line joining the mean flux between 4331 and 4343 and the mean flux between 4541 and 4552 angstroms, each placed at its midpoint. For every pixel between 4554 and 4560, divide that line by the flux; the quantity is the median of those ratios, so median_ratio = 0.96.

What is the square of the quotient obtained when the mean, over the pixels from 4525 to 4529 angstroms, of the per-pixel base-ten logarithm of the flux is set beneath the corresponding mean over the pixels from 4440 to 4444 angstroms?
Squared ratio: 0.98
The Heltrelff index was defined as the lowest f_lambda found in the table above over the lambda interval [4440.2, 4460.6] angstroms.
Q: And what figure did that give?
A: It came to 19.51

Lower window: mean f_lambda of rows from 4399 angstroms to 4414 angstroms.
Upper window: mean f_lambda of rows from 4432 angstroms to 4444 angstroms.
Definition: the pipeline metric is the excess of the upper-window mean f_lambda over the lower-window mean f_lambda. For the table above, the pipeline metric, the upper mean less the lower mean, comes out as 2.5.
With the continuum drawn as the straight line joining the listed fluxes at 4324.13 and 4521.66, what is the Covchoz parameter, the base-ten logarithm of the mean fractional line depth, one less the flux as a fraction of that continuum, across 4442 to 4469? -1.13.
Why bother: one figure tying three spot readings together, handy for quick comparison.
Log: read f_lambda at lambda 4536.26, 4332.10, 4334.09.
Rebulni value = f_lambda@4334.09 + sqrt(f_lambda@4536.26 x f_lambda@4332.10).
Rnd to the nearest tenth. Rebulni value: 45.9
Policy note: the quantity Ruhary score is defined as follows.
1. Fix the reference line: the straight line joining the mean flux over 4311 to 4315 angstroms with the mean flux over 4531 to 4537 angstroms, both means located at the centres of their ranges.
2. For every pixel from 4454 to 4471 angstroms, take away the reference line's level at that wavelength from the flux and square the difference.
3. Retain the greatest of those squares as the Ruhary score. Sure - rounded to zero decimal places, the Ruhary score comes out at 2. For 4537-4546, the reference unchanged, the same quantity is 3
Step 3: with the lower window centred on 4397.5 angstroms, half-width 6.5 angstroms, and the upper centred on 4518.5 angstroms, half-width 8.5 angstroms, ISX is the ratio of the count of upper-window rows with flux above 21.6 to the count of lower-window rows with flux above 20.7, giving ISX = 2.7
